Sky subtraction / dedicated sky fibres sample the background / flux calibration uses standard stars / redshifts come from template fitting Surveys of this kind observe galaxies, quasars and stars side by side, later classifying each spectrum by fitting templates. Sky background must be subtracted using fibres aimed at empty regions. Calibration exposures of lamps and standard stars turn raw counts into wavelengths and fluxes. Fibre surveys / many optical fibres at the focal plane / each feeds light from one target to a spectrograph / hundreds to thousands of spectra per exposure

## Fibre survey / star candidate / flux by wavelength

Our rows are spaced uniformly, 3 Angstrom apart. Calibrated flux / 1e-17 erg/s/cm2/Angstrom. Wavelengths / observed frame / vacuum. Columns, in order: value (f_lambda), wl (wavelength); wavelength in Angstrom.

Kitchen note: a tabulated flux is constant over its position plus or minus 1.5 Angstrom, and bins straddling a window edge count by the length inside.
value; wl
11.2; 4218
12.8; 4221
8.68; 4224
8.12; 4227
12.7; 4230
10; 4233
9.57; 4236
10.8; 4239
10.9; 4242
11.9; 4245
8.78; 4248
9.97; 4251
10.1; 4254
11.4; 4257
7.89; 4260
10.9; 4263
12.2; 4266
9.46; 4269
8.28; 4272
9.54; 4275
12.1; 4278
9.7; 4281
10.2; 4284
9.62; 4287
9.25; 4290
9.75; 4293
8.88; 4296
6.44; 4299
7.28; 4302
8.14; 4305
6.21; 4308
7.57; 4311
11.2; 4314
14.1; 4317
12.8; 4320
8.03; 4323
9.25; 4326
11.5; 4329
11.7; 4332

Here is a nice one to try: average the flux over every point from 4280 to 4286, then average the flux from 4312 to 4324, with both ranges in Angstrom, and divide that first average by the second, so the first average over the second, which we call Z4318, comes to 0.86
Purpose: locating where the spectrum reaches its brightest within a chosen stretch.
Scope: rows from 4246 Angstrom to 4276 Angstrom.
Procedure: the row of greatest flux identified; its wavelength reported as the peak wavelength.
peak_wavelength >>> 4266 Angstrom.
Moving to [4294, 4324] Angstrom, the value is 4317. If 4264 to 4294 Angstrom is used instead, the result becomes 4266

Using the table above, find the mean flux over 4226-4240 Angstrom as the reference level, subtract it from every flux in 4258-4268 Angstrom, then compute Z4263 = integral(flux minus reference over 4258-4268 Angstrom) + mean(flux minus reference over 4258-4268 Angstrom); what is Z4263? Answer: 1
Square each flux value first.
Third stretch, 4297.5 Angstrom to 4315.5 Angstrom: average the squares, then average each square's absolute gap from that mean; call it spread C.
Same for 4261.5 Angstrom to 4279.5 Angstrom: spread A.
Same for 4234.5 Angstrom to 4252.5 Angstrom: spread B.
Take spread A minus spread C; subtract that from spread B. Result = 12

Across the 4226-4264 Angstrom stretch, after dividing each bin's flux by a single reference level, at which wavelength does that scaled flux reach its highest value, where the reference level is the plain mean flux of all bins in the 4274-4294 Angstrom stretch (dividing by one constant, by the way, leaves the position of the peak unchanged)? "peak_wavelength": 4230 Angstrom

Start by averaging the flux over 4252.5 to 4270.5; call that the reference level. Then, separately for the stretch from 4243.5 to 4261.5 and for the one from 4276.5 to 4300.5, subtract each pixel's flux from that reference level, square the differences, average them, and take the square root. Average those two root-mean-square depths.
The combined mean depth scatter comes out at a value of 1.6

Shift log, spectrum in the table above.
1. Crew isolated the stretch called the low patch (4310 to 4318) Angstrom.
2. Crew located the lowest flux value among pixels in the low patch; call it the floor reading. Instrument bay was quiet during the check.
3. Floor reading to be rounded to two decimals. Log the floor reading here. 7.57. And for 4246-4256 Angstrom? 8.78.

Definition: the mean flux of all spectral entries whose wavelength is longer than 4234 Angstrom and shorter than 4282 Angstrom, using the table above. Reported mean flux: 10.2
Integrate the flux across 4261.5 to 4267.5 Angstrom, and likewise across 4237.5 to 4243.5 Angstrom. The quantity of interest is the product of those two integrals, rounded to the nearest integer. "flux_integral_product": 4511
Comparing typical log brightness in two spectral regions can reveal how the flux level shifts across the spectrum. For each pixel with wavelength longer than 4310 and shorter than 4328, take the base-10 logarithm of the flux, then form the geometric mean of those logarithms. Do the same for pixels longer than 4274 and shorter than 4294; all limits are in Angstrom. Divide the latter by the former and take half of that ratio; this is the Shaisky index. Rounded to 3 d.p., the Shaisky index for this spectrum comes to 0.497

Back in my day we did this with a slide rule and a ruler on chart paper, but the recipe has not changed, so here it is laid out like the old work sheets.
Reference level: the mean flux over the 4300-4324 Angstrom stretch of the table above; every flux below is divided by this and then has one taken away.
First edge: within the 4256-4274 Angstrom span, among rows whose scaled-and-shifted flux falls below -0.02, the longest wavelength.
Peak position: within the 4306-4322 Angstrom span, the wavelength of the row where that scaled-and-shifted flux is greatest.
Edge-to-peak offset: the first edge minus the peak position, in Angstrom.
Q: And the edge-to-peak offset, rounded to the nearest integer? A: -45 Angstrom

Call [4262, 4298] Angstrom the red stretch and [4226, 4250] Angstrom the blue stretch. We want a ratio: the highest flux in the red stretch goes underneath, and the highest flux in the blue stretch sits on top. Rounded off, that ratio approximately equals 1.04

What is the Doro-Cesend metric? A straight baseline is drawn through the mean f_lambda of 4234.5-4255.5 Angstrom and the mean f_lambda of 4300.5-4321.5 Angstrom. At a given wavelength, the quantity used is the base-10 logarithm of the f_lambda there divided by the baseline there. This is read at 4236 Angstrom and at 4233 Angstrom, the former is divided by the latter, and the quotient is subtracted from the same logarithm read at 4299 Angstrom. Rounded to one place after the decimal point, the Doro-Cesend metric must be -2.2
